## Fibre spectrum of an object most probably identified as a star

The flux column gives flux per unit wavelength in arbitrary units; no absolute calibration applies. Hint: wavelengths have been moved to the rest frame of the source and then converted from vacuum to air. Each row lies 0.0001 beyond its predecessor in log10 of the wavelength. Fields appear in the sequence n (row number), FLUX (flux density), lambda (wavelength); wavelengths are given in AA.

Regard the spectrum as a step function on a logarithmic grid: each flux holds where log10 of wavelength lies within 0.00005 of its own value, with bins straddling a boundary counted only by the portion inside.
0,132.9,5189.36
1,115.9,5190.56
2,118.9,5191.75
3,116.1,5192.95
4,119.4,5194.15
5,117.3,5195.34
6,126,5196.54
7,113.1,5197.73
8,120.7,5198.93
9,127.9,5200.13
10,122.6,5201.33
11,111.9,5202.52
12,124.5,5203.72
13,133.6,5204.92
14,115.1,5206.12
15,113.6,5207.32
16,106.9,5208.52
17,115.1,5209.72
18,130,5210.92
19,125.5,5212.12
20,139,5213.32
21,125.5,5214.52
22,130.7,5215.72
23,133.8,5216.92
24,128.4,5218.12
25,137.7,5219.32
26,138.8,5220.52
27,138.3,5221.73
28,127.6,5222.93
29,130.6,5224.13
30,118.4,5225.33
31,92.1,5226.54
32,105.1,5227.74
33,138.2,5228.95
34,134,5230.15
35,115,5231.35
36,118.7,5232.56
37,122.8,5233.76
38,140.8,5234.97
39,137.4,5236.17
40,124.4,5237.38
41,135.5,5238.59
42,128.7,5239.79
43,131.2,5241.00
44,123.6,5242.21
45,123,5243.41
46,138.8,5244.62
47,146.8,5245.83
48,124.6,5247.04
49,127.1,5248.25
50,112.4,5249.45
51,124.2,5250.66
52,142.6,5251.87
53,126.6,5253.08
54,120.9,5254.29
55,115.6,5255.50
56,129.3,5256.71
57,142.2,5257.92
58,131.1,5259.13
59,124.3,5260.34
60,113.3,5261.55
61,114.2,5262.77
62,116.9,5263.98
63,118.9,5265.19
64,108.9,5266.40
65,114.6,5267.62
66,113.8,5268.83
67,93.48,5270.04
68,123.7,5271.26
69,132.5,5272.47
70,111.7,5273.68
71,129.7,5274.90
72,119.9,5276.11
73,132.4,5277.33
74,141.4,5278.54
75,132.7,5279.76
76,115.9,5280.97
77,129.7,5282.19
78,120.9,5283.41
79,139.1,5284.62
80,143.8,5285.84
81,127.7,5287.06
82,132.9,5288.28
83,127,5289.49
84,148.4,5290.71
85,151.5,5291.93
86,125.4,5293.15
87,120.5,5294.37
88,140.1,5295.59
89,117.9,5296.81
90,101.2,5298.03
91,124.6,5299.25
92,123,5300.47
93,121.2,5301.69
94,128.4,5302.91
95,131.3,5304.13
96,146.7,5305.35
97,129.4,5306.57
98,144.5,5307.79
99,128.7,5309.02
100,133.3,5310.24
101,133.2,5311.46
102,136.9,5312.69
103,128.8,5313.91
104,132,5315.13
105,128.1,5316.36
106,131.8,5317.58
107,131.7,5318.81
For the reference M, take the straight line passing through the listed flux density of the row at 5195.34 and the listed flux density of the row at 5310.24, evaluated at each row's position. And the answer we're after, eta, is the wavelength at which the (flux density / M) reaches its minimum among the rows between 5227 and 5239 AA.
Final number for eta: 5227.74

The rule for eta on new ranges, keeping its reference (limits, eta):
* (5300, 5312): 5301.69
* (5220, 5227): 5226.54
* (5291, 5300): 5298.03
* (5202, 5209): 5208.52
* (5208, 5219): 5208.52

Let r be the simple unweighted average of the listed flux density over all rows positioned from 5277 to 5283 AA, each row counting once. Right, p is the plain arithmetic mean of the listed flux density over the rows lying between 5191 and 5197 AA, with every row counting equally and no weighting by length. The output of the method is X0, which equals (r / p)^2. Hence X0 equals 1.19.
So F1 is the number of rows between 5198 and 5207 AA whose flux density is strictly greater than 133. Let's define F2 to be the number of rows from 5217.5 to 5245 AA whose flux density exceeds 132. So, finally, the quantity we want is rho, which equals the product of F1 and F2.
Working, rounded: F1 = 1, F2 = 9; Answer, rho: 9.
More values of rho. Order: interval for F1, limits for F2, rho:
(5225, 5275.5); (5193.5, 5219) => 27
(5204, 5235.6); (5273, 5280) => 27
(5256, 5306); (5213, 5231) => 56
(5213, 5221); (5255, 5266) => 4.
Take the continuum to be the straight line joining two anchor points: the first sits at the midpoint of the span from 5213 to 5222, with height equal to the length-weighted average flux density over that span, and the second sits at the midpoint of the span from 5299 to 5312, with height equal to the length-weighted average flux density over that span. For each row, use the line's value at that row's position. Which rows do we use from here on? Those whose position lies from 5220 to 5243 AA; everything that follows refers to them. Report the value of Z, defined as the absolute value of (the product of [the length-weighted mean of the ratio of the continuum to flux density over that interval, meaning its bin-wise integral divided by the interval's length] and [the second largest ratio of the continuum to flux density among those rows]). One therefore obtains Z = 1.36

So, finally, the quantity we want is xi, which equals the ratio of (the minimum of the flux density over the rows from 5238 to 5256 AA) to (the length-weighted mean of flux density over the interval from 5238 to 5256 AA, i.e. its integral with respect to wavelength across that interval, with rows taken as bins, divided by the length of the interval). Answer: 0.88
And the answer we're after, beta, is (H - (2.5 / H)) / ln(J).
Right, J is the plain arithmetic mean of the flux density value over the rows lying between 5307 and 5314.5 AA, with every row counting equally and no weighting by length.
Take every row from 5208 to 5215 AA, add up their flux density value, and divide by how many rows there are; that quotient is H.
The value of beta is 25.2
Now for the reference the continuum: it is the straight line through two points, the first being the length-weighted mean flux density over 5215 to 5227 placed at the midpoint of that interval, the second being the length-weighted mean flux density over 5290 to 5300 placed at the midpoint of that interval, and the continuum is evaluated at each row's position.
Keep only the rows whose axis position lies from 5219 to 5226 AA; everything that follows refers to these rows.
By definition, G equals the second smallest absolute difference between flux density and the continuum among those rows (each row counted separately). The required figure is 2.5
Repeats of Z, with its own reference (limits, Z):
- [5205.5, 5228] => 1.38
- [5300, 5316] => 1.07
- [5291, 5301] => 1.18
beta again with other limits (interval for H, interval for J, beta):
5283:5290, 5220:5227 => 27.3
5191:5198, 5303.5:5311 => 24.1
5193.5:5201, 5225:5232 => 25.3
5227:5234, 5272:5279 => 25.2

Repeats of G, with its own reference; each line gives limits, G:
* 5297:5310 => 0.2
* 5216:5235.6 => 0.5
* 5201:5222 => 2.0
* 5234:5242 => 3.0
